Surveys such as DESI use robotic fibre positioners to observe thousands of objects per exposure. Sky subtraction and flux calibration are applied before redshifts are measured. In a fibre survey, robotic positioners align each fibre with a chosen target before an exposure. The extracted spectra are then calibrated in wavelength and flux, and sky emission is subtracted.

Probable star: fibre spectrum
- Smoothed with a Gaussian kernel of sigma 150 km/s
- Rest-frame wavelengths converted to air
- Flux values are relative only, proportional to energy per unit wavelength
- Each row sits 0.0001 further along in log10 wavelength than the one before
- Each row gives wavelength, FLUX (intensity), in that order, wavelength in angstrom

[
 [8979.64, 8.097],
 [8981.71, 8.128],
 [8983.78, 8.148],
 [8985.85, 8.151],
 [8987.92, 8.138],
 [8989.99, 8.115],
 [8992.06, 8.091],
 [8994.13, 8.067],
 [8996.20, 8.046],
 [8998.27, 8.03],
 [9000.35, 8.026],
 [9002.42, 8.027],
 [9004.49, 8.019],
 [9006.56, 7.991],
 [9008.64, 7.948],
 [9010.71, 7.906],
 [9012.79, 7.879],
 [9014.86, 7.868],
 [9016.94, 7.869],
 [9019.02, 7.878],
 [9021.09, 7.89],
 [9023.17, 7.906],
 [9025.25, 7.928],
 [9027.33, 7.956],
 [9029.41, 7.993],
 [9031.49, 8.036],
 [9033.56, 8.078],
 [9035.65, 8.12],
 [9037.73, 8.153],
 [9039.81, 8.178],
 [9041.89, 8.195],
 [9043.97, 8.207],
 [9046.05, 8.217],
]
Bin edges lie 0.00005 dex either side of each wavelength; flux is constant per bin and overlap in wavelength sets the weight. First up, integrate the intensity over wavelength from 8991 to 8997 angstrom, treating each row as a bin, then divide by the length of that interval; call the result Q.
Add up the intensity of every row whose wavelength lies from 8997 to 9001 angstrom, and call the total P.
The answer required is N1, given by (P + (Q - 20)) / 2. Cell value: 2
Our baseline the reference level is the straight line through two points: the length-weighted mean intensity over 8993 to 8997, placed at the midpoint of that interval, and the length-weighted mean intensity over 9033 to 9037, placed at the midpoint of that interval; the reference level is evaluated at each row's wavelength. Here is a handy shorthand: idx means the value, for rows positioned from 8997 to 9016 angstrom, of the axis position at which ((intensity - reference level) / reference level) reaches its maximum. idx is 8998.27 angstrom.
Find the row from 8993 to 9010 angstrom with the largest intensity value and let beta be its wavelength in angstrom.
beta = 8994.13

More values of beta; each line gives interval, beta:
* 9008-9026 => 9008.64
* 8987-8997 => 8987.92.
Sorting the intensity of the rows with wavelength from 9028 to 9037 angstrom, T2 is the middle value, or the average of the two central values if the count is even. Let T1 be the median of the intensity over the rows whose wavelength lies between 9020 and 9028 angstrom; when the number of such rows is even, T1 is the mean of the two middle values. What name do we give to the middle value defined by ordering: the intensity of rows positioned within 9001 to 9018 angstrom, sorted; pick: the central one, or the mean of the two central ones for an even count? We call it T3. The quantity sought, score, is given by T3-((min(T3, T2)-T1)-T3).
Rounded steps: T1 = 7.92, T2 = 8.06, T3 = 7.93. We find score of 15.8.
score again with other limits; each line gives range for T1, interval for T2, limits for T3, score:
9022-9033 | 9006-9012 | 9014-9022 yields 15.8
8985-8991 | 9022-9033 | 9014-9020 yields 16.0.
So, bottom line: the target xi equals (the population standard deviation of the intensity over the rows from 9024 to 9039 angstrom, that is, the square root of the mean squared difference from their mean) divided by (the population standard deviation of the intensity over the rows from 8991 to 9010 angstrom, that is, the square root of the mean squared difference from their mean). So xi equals 2.0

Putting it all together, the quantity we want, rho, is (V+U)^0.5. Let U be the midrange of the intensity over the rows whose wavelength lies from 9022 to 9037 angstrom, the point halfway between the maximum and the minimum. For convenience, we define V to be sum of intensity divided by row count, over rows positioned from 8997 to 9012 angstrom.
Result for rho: 4.001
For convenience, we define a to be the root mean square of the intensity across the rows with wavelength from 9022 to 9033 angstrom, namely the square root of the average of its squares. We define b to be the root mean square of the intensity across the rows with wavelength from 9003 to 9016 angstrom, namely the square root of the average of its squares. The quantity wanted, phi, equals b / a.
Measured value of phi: 1.00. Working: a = 7.96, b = 7.94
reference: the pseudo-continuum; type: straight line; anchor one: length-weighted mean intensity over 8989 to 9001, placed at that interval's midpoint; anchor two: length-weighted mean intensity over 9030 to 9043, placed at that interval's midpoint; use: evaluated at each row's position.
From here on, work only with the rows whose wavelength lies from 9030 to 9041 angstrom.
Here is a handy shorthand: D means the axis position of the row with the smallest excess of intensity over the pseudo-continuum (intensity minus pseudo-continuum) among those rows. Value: 9031.49 angstrom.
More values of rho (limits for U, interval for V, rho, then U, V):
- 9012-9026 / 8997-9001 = 3.991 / 7.90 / 8.03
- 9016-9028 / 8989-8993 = 4.002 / 7.91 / 8.10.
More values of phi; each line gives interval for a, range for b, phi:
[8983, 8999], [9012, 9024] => 0.97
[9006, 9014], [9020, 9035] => 1.00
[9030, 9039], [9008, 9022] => 0.97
